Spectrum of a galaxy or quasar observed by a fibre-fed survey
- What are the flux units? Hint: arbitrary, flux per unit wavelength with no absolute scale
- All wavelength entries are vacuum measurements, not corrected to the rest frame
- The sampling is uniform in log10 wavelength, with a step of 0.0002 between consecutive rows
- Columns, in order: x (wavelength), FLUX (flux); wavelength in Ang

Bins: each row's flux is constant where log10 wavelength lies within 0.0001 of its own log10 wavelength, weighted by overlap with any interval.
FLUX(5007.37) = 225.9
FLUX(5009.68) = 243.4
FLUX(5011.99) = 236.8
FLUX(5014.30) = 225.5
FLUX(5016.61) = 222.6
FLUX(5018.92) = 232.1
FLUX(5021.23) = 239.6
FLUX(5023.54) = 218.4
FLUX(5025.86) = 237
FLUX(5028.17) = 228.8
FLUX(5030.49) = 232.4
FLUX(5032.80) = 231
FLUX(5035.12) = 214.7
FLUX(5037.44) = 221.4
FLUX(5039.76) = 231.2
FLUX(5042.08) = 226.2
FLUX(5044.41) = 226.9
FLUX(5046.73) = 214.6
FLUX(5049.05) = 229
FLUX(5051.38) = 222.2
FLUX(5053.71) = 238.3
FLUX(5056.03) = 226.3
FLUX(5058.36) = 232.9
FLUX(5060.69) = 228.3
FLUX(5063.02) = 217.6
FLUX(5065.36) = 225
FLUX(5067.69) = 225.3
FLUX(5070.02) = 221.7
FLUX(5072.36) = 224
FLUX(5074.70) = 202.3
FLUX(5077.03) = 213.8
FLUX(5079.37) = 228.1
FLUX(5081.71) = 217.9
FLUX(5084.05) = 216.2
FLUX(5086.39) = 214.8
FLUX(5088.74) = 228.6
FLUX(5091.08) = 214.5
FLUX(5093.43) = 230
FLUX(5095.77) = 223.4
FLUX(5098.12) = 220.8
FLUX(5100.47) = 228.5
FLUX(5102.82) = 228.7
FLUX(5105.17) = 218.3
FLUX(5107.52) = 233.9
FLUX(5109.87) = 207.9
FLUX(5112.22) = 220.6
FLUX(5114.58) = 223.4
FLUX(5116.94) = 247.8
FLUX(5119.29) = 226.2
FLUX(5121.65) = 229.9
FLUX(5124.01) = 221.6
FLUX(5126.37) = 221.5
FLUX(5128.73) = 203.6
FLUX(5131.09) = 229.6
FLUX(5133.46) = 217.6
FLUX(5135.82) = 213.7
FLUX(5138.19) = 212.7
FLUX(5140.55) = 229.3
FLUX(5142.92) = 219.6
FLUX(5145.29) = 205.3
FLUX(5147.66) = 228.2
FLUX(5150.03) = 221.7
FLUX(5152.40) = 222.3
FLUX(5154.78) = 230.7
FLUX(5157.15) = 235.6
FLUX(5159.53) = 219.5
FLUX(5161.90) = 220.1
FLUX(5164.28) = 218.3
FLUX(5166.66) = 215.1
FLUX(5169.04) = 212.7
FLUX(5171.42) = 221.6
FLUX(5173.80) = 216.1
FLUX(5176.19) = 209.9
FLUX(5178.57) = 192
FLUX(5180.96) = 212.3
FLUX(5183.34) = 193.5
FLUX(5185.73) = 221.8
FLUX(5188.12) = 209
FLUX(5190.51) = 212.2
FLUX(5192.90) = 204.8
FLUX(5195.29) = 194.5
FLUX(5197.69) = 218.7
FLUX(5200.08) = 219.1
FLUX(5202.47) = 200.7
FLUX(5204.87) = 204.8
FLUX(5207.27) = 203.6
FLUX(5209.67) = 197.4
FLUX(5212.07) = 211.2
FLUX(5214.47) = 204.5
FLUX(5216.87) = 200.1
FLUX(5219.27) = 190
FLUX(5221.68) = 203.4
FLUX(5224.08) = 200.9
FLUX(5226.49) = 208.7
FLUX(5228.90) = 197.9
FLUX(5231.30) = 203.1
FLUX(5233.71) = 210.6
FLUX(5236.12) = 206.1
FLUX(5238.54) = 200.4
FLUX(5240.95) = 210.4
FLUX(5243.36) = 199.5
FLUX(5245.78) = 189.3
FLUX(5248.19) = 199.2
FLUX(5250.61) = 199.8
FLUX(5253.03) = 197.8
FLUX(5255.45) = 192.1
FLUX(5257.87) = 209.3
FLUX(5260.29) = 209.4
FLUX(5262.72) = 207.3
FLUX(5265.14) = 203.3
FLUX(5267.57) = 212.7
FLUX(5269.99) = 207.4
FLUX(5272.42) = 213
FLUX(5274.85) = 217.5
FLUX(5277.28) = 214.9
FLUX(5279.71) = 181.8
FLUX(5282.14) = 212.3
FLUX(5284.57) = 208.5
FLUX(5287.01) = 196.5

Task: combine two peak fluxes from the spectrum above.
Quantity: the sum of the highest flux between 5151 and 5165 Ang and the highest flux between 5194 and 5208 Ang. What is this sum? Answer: 455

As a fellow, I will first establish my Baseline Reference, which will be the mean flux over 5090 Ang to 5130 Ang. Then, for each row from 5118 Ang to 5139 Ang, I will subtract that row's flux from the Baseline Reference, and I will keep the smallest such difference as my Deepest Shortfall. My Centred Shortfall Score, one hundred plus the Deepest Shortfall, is 93.7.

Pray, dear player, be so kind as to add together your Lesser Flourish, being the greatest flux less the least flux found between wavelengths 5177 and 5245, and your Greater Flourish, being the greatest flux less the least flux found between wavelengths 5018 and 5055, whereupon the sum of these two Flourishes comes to 57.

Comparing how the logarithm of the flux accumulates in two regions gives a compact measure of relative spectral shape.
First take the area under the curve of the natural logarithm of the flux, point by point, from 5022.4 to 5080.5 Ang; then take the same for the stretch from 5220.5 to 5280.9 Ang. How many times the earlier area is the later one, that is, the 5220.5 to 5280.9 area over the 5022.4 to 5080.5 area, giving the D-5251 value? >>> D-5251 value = 1.02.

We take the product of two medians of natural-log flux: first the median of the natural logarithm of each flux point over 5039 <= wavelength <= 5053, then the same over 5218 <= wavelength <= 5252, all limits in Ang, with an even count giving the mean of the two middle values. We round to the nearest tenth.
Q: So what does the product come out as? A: 28.8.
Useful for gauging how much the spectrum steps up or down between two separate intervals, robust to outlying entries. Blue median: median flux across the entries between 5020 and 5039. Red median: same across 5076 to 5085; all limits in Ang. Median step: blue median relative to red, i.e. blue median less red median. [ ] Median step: 13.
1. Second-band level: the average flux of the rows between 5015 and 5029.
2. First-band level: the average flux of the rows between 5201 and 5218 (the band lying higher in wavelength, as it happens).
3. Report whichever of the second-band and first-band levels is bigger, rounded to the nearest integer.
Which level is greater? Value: 230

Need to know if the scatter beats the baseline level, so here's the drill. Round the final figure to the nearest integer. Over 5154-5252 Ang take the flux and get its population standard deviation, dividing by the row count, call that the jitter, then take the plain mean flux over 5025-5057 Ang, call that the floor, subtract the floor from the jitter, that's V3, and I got -217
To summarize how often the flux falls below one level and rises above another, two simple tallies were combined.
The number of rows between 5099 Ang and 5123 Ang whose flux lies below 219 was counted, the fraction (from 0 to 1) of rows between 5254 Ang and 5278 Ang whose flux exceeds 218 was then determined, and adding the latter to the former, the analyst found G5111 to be 2.0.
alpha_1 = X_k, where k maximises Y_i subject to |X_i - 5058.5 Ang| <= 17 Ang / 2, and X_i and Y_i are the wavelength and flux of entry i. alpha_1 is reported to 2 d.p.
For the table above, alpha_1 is 5053.71 Ang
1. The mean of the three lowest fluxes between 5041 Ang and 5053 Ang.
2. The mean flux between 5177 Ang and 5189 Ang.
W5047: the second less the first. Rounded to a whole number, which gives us -15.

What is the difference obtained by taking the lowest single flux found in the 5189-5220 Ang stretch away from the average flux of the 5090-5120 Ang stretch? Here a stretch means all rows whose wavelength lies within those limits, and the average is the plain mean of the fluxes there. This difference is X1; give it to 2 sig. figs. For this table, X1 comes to 35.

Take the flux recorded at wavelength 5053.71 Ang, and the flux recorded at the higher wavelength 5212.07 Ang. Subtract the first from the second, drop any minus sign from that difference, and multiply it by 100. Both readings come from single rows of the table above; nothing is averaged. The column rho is 2710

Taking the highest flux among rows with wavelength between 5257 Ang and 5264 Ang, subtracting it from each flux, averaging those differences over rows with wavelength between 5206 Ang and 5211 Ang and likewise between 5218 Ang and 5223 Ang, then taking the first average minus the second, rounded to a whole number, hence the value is 4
